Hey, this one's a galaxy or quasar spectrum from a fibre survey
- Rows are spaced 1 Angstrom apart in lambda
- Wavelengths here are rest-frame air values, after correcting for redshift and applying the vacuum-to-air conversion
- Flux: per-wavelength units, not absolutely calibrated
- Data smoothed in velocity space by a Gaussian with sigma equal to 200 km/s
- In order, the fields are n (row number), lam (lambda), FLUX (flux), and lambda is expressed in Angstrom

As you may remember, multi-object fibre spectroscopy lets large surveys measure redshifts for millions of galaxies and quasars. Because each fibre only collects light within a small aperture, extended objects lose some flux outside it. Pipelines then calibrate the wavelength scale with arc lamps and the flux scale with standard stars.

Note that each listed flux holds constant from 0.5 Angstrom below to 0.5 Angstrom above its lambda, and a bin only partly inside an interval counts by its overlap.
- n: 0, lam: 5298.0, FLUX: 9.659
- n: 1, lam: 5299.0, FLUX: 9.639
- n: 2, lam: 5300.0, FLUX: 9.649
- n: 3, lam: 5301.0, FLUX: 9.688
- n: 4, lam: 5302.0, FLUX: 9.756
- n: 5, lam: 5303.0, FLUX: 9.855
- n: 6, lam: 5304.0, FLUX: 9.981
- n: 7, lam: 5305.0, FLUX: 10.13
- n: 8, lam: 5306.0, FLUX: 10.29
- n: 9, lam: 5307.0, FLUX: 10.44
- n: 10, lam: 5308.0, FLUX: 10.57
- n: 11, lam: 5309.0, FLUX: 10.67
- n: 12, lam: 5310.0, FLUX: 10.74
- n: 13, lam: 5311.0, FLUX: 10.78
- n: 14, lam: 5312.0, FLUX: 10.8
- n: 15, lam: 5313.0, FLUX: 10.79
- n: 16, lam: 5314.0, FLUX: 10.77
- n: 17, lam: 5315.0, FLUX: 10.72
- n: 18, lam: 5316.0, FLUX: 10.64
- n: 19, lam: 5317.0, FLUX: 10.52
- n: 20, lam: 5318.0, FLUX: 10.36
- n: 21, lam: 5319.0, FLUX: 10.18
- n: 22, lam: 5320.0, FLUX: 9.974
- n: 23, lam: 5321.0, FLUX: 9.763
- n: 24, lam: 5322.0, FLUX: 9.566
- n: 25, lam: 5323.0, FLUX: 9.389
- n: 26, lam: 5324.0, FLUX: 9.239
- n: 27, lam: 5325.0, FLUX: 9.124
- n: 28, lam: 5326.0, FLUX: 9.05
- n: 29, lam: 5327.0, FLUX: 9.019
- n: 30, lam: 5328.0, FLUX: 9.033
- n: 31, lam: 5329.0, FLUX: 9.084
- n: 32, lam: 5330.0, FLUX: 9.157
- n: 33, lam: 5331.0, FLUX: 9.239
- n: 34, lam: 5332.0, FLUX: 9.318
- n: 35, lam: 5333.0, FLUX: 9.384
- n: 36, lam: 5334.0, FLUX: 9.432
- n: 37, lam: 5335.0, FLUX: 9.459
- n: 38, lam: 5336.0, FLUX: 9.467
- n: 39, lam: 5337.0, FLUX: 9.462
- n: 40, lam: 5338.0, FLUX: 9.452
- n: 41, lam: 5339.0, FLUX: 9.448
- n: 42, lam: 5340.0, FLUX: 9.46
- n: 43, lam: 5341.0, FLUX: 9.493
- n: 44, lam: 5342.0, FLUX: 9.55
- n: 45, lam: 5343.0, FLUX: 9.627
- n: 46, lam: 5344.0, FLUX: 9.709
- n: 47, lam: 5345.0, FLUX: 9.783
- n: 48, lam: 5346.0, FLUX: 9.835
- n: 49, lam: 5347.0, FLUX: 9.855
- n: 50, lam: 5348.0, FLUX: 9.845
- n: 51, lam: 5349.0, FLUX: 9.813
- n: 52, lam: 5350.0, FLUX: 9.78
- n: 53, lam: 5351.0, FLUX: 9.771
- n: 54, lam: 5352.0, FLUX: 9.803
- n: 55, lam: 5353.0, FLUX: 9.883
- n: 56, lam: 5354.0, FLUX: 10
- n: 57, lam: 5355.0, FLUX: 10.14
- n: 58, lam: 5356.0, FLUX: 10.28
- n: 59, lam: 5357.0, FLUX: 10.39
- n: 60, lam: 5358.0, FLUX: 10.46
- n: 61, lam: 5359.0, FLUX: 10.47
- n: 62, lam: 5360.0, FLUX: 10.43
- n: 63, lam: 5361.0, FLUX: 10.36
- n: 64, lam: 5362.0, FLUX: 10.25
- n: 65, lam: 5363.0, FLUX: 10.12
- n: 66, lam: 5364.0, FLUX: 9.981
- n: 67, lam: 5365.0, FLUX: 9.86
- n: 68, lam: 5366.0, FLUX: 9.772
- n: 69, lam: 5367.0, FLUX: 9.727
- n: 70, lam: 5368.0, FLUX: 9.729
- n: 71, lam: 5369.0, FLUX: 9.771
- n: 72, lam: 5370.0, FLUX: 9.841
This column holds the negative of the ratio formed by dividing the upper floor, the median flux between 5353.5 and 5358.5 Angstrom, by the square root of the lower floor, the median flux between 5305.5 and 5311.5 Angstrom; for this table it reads -3.15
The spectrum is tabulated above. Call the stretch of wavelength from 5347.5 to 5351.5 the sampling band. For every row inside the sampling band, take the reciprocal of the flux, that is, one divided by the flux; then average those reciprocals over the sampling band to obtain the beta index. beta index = 0.102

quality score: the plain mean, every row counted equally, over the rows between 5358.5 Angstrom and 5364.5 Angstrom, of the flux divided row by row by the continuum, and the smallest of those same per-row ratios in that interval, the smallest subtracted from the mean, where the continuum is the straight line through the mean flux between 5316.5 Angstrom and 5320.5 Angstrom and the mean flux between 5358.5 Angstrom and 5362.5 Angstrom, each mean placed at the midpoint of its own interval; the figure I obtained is 0.028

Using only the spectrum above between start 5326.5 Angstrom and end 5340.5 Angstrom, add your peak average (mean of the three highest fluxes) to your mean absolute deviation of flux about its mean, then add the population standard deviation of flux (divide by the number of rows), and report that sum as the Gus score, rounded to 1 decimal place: 9.8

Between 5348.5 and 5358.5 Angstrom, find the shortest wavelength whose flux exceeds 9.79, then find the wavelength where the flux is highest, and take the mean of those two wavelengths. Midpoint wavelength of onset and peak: 5353.5 Angstrom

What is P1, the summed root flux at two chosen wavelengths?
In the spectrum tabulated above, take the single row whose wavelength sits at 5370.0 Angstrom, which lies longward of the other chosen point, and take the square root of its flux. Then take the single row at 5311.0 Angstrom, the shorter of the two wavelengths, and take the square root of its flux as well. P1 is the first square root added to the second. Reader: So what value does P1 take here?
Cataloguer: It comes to 6.42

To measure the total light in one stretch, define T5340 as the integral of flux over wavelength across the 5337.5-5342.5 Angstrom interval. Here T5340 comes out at 47.4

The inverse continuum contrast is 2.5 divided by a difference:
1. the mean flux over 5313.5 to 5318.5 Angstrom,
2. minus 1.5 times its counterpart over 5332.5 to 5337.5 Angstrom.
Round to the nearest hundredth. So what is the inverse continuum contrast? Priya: -0.70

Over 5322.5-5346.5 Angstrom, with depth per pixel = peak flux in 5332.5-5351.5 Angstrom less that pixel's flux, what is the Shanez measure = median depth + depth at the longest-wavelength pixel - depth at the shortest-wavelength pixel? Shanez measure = 0.0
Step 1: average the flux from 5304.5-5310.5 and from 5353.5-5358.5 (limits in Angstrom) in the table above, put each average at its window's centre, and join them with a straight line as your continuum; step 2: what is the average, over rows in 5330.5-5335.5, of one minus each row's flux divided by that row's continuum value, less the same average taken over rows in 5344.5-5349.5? 0.050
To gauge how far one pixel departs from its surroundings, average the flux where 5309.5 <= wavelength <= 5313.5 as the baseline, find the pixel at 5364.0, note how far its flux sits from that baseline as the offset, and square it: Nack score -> 0.6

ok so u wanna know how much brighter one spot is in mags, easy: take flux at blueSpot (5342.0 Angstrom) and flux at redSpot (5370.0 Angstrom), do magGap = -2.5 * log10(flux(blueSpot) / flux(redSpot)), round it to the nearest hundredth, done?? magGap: 0.03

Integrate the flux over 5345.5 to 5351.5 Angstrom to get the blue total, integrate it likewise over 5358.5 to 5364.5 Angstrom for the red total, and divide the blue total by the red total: 0.956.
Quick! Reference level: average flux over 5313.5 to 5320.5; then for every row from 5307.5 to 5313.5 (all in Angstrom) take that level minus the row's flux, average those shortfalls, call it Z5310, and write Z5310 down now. -0.27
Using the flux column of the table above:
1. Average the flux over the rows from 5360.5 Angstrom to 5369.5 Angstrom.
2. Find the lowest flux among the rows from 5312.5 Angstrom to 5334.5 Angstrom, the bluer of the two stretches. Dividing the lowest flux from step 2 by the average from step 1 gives 0.91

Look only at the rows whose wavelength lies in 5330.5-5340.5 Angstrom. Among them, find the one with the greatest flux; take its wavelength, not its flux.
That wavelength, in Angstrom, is 5336.0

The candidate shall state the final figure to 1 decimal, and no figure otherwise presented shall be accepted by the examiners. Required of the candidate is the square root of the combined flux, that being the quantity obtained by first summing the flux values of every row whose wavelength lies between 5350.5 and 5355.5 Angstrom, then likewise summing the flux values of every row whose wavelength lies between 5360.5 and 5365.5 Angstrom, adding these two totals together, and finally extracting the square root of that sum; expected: 10.0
